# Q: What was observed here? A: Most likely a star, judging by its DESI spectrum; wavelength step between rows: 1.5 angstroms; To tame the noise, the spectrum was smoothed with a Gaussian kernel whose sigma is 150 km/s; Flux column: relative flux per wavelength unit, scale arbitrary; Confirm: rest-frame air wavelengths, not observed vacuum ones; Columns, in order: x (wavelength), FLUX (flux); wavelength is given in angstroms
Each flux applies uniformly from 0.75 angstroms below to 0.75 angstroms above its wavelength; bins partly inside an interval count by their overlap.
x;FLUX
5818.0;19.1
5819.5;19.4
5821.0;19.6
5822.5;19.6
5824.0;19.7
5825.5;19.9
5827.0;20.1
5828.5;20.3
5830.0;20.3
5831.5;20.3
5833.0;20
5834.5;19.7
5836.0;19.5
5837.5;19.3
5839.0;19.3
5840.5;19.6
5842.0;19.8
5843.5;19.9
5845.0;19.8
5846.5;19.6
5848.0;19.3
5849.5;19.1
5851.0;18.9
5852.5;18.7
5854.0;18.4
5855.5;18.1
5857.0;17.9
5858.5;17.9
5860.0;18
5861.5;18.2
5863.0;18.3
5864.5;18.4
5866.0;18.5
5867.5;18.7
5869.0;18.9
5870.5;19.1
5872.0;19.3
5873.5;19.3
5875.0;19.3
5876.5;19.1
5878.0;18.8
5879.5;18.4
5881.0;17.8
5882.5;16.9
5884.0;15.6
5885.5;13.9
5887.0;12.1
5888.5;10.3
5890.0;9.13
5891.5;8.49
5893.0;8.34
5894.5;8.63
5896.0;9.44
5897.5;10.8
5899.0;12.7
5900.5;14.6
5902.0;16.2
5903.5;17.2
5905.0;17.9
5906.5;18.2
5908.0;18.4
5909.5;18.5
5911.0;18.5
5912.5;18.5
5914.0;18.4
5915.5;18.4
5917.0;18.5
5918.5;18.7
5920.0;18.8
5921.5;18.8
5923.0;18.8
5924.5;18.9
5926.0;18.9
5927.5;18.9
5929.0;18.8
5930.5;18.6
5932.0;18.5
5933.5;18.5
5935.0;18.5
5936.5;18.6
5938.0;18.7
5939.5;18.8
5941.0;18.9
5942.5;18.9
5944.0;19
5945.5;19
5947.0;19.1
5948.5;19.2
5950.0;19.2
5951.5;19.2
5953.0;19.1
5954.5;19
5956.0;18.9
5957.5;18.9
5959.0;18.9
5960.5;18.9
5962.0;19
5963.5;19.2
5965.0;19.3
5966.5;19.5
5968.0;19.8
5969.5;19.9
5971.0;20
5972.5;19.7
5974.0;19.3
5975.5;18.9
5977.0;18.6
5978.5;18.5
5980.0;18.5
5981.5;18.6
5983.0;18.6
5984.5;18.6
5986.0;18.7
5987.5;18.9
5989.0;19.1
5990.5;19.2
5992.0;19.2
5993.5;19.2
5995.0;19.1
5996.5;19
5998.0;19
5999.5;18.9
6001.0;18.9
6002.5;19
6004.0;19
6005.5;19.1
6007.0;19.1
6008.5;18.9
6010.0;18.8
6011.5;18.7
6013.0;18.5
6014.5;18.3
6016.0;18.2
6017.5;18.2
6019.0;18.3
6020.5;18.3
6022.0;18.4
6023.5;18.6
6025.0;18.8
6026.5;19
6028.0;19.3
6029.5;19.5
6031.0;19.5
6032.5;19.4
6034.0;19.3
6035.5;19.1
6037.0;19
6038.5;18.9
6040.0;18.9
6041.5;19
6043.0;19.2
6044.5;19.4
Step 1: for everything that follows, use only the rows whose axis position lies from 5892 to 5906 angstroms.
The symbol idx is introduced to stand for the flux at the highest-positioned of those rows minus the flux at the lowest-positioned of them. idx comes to 9.6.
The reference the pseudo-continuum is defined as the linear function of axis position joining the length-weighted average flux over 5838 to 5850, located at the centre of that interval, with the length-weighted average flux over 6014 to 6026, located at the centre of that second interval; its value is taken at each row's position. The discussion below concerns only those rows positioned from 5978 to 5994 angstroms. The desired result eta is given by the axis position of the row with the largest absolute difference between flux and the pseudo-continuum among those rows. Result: 5993.5 angstroms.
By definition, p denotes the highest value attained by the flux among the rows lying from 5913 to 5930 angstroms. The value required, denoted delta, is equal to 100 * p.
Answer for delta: 1890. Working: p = 18.9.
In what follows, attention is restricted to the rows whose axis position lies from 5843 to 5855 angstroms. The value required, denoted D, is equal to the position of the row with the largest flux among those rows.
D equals 5843.5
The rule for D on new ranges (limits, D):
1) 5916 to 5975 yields 5971.0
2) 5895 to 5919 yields 5918.5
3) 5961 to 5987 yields 5971.0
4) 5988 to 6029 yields 6028.0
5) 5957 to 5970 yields 5969.5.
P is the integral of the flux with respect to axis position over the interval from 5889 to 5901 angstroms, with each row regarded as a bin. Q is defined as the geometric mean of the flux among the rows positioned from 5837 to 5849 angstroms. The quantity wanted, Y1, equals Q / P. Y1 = 0.160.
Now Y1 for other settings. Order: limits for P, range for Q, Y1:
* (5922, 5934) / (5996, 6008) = 0.084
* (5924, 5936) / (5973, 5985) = 0.083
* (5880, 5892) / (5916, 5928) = 0.118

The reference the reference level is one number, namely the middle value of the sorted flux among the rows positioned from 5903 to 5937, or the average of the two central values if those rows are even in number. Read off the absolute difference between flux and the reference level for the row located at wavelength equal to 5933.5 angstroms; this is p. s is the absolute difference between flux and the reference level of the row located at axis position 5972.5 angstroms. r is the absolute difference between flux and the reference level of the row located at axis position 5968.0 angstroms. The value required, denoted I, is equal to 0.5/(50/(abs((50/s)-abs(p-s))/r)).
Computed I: 0.3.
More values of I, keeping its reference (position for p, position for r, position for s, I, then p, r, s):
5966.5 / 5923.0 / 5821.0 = 1.5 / 1.0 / 0.3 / 1.1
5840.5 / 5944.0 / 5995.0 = 1.7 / 1.1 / 0.5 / 0.6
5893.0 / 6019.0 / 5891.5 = 0.2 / 10.2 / 0.2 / 10.0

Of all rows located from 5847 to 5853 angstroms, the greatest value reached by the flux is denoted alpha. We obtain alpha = 19.3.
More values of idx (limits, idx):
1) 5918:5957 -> 0.2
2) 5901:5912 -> 2.3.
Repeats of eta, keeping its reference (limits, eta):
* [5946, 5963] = 5951.5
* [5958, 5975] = 5971.0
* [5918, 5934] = 5932.0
